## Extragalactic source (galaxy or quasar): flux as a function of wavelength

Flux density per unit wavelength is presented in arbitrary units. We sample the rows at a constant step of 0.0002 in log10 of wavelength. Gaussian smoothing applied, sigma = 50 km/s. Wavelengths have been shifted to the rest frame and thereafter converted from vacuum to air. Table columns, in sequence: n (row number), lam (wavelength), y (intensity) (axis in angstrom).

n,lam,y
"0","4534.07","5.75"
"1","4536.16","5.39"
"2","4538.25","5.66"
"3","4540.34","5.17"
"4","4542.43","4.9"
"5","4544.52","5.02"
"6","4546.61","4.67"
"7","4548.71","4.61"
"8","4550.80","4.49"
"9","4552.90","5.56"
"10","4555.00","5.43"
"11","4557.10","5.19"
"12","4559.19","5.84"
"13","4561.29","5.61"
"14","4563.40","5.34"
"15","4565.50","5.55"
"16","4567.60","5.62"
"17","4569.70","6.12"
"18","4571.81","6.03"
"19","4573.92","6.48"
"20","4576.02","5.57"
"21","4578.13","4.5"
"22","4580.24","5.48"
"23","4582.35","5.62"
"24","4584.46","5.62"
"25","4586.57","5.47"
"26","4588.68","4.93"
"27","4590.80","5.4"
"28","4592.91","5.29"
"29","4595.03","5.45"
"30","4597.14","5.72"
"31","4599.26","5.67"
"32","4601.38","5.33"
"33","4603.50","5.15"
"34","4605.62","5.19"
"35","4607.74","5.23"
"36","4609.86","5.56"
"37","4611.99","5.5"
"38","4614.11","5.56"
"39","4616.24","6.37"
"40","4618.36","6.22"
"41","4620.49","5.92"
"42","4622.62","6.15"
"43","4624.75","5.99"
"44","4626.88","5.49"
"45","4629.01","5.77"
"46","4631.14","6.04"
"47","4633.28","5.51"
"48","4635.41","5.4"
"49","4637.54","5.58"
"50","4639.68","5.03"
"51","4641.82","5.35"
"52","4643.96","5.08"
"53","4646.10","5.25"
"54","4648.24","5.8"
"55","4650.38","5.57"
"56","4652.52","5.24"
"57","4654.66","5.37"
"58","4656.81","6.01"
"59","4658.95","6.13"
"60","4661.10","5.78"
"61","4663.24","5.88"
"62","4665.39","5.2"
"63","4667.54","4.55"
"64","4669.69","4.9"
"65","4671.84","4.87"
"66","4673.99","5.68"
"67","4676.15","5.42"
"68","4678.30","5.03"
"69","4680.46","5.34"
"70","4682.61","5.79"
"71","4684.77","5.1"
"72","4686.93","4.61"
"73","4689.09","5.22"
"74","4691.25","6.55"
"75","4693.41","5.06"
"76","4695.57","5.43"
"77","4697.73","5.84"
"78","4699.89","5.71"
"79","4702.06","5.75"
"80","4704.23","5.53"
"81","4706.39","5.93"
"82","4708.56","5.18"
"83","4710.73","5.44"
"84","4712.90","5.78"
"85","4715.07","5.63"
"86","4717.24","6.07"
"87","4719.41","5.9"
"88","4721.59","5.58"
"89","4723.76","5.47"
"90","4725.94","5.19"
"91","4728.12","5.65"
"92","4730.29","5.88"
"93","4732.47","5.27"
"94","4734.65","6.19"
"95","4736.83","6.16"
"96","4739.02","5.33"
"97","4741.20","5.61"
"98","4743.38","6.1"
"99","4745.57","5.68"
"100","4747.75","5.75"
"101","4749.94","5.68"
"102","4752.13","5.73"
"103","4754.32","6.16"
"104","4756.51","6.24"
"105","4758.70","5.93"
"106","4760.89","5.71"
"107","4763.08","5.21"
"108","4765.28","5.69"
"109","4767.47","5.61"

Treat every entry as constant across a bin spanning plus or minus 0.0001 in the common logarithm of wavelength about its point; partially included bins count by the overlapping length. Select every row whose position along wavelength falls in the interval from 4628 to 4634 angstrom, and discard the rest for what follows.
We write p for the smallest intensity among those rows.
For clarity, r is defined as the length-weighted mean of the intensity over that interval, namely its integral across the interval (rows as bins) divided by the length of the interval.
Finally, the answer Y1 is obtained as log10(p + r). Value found 1.05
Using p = 5.51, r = 5.8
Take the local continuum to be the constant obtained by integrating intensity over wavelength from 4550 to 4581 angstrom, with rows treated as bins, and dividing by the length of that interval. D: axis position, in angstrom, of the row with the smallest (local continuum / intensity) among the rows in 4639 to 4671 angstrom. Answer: 4658.95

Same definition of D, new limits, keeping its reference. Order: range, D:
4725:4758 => 4756.51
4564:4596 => 4573.92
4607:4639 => 4616.24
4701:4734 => 4717.24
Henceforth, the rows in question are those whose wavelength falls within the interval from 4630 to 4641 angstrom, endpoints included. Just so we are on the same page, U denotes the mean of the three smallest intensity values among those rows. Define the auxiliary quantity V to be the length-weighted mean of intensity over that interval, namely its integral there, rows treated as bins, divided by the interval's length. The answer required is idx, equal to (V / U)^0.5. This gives 1.02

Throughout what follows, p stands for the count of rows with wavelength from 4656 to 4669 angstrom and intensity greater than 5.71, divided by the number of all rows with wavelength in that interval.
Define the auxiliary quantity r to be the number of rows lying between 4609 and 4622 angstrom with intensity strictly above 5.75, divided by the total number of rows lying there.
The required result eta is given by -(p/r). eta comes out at -1.3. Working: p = 0.67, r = 0.5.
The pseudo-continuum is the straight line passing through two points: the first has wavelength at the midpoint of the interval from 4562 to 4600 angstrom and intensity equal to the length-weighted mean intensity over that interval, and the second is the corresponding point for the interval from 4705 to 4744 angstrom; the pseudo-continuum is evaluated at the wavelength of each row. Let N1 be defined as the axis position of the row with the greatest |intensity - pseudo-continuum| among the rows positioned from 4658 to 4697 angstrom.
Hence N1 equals 4667.54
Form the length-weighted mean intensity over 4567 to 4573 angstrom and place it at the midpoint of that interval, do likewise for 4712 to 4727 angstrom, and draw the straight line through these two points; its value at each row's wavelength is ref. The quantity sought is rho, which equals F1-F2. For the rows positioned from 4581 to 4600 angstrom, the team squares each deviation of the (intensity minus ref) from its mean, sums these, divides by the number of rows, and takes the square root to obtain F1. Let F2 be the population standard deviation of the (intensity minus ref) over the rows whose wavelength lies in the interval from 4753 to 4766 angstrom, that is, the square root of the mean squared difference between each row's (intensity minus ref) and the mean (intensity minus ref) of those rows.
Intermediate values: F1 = 0.23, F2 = 0.34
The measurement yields -0.10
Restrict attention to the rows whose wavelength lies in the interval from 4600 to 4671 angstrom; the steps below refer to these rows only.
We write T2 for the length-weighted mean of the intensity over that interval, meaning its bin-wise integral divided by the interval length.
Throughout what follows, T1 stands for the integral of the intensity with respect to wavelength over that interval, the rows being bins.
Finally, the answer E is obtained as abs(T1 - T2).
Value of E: 388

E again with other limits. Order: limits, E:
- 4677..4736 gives 323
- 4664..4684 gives 99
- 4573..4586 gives 66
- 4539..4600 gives 324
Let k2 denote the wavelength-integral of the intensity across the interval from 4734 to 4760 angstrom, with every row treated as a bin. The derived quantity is 153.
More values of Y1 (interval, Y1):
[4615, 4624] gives 1.08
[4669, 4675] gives 1.00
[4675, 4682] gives 1.01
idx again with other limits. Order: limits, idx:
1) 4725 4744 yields 1.04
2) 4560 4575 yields 1.03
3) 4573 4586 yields 1.03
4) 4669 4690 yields 1.04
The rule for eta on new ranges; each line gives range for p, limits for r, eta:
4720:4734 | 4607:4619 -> -0.5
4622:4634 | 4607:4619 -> -2.0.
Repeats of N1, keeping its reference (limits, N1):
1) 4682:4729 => 4686.93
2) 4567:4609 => 4578.13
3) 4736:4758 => 4756.51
